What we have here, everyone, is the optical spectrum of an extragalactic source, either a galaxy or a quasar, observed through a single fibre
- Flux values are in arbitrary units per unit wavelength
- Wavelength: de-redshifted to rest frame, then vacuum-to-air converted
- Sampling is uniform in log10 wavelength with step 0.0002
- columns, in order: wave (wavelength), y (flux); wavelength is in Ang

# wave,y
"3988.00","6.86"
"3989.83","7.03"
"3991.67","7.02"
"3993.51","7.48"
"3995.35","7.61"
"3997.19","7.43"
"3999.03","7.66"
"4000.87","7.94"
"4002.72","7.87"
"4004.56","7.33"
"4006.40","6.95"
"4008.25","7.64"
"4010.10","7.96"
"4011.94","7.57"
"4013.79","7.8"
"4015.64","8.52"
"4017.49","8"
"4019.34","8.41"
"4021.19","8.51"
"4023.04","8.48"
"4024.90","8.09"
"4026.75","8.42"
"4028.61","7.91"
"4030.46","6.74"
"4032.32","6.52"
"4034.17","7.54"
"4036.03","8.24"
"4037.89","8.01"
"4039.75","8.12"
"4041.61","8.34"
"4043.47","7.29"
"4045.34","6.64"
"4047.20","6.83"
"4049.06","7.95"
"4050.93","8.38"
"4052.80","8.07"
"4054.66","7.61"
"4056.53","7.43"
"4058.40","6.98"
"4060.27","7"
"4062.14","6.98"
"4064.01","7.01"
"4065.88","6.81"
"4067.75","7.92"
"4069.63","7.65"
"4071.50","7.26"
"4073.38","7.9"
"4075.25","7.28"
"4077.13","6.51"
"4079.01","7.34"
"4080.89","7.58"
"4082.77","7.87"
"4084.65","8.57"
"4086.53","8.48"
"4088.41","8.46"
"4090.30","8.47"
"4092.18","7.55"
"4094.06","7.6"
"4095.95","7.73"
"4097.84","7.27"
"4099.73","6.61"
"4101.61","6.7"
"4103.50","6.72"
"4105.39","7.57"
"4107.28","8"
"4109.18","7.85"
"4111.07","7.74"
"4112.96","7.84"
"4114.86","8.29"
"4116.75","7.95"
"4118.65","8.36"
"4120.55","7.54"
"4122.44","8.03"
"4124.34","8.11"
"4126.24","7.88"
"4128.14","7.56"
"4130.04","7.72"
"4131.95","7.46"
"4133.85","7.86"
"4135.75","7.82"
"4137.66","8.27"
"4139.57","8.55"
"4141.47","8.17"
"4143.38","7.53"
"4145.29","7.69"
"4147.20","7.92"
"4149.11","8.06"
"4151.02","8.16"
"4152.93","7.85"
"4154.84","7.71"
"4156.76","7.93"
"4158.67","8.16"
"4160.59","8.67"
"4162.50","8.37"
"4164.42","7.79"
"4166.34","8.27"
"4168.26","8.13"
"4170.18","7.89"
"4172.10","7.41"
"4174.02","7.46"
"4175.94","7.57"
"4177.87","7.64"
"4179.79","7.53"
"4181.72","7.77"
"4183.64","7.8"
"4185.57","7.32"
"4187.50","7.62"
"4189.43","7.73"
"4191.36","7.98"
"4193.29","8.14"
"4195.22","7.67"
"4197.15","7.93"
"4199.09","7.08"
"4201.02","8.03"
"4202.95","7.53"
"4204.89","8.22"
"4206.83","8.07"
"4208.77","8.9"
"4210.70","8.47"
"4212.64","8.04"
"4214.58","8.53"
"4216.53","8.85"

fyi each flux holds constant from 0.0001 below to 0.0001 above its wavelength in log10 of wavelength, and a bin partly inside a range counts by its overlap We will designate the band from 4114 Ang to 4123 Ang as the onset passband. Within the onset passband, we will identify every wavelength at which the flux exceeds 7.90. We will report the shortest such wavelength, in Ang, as 4114.86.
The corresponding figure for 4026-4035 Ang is 4026.75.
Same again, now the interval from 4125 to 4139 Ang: 4137.66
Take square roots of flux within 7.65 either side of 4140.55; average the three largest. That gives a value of 2.89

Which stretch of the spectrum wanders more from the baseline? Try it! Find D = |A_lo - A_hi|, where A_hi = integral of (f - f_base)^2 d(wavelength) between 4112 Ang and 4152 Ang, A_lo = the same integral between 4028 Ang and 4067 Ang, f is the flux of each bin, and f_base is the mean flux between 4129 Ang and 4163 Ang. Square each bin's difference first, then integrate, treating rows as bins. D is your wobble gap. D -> 22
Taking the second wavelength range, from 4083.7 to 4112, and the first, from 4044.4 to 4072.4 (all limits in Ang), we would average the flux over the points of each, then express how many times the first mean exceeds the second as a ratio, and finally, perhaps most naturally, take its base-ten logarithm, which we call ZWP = -0.018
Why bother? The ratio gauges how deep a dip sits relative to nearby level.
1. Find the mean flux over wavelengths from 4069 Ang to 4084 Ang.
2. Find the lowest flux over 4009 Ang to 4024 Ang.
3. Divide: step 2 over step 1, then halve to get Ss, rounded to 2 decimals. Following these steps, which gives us 0.51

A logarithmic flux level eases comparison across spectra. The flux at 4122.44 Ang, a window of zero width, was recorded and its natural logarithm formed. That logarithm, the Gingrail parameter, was 2.08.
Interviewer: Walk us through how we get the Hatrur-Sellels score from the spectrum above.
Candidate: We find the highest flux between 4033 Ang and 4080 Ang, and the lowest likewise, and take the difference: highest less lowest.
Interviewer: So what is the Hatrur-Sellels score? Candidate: 1.87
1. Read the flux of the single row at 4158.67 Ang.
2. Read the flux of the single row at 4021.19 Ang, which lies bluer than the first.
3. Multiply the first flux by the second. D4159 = 69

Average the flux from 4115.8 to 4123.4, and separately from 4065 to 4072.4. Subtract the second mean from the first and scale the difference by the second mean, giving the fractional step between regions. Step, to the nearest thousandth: 0.076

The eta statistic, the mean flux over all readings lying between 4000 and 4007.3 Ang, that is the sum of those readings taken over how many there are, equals 7.5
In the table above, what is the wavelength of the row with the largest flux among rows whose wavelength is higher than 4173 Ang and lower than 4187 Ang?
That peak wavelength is 4183.64 Ang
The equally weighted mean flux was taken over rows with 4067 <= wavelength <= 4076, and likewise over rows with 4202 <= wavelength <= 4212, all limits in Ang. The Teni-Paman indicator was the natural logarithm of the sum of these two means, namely 2.76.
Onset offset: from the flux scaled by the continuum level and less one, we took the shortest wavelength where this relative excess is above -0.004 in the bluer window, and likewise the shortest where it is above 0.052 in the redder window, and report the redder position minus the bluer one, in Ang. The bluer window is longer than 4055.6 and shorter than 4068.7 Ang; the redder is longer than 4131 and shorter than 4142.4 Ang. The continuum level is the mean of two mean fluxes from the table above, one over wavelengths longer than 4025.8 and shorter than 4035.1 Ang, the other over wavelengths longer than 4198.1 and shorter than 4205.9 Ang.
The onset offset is 69.9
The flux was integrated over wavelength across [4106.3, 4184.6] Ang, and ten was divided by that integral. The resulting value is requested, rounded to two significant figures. 0.016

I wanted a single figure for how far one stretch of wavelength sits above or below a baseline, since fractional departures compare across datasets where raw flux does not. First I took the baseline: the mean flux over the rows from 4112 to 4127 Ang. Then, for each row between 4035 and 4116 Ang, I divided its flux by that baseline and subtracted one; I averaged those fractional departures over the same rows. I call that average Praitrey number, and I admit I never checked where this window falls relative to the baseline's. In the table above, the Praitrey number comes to -0.051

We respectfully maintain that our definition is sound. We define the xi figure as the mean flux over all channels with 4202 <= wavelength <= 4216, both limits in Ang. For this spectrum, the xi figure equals 8.3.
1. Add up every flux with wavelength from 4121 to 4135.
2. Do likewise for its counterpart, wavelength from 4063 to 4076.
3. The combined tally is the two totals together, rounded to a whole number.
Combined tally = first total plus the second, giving 106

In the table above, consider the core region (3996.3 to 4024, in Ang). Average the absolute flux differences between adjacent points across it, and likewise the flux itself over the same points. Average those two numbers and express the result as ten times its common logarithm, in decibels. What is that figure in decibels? 6.14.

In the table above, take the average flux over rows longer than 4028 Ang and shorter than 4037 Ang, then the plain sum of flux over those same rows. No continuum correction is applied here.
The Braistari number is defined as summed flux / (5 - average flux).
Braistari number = -15.5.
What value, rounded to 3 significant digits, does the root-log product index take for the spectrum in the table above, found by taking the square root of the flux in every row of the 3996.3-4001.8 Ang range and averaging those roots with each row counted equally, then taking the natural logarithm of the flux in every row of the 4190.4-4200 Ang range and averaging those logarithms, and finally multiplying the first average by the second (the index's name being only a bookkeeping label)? 5.67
